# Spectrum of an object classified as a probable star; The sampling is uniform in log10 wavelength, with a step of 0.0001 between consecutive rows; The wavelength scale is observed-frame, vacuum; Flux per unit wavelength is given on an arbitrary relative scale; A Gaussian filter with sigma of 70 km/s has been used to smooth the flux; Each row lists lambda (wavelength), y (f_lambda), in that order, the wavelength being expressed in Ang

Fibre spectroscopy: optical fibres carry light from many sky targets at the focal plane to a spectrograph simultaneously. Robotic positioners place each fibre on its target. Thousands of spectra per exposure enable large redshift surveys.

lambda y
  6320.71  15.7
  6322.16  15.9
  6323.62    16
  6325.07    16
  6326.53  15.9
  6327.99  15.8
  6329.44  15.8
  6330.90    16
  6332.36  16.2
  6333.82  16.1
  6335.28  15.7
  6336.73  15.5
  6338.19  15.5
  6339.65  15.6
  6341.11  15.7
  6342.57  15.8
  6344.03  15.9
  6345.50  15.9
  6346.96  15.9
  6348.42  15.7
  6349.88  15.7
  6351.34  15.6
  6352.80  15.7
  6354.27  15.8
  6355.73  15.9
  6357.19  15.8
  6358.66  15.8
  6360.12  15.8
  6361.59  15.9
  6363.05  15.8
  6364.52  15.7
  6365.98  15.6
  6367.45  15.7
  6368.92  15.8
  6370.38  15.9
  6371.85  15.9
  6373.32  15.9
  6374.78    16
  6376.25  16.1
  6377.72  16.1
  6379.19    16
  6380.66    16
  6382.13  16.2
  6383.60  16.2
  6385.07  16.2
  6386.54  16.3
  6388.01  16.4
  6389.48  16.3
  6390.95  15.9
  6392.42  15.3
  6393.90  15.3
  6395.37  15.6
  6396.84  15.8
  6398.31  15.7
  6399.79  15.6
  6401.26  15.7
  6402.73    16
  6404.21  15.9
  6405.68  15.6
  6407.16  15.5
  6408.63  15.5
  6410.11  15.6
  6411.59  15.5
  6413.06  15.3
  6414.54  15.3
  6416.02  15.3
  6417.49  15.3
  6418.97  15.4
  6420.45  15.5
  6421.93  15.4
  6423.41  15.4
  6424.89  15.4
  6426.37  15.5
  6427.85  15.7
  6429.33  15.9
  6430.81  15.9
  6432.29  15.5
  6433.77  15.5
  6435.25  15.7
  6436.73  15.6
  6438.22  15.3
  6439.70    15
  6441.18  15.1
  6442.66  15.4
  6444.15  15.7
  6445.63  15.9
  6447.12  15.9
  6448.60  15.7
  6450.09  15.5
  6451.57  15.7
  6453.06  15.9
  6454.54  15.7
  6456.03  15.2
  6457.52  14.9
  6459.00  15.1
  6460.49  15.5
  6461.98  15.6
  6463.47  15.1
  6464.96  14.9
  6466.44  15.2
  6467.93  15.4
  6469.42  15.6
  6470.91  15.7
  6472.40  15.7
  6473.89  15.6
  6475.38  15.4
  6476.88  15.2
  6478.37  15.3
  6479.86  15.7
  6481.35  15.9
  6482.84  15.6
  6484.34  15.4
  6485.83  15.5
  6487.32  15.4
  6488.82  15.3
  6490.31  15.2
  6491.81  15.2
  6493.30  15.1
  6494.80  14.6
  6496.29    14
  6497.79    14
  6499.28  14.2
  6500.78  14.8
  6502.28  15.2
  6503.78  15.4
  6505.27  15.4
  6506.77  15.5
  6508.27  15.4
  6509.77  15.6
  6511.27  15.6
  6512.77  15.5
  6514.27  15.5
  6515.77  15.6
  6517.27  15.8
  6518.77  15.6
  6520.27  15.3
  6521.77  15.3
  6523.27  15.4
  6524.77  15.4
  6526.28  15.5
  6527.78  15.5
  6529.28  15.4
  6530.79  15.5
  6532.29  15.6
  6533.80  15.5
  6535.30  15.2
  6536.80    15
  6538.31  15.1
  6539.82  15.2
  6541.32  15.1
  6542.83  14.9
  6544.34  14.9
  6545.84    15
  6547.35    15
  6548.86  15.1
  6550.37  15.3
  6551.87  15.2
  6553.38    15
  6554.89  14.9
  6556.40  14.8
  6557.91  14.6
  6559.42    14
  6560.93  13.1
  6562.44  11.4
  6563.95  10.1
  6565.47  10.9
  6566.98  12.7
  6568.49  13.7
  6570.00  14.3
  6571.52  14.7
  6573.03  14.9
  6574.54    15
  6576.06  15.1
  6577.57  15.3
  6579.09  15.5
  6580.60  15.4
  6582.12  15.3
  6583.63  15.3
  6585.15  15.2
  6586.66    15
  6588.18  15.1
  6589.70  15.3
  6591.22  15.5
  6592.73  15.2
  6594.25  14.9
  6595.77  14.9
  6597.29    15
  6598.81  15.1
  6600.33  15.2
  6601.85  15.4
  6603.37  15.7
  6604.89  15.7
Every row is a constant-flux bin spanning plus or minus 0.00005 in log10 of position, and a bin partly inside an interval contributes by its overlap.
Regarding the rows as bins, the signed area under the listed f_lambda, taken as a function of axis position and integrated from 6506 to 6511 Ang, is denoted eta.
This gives 77.5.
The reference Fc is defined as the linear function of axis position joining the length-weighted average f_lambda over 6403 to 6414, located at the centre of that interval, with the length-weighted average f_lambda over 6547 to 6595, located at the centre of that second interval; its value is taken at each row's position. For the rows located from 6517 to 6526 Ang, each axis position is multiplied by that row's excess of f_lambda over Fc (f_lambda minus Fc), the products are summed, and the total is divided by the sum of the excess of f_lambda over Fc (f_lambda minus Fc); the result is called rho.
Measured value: 6520.6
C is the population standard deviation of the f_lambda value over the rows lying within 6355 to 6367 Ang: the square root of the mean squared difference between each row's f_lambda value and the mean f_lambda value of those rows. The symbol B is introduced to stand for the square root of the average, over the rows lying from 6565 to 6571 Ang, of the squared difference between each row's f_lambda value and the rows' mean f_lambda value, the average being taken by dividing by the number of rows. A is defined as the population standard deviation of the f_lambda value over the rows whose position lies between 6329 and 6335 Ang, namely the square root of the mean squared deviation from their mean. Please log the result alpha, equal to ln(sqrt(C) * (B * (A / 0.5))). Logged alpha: -2.2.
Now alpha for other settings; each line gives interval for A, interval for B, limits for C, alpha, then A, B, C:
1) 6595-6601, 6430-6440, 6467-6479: -3.7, 0.11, 0.27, 0.176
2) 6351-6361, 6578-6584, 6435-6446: -4.8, 0.09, 0.08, 0.296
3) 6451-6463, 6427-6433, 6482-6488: -3.5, 0.32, 0.17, 0.083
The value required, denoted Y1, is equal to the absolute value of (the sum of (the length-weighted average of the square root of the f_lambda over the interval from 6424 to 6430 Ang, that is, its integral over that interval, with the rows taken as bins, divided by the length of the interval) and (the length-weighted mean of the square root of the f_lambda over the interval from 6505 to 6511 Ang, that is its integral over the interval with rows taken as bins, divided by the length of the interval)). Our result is 7.88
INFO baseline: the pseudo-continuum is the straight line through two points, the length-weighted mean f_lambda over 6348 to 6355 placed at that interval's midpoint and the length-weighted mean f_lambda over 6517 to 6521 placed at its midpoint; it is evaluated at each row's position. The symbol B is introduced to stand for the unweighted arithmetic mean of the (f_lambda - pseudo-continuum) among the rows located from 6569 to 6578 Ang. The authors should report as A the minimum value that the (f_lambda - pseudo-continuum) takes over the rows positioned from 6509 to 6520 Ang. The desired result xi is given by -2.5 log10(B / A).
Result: -2.6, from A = -0.05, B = -0.61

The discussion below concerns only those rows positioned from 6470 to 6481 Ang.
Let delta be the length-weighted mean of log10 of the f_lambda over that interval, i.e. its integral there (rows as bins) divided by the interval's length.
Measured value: 1.19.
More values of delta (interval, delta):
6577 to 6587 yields 1.19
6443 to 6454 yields 1.20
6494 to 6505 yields 1.17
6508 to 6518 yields 1.19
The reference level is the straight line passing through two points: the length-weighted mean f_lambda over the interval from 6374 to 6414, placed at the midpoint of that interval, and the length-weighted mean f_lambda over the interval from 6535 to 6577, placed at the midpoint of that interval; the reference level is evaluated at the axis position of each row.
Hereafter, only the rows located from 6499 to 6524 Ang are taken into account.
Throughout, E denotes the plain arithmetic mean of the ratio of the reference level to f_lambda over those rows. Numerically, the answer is 0.959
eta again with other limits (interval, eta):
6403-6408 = 78.5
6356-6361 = 79.0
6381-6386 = 80.9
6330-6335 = 80.1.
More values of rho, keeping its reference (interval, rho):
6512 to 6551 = 6529.5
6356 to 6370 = 6363.5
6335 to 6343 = 6338.5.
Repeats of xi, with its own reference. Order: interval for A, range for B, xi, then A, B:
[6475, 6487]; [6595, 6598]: -0.3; -0.39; -0.53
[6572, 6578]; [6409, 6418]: 0.9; -0.60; -0.26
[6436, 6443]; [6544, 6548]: 0.1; -0.62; -0.56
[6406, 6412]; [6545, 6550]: -1.3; -0.15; -0.49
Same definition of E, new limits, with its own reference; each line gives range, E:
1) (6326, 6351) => 1.036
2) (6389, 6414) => 1.007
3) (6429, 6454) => 0.986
